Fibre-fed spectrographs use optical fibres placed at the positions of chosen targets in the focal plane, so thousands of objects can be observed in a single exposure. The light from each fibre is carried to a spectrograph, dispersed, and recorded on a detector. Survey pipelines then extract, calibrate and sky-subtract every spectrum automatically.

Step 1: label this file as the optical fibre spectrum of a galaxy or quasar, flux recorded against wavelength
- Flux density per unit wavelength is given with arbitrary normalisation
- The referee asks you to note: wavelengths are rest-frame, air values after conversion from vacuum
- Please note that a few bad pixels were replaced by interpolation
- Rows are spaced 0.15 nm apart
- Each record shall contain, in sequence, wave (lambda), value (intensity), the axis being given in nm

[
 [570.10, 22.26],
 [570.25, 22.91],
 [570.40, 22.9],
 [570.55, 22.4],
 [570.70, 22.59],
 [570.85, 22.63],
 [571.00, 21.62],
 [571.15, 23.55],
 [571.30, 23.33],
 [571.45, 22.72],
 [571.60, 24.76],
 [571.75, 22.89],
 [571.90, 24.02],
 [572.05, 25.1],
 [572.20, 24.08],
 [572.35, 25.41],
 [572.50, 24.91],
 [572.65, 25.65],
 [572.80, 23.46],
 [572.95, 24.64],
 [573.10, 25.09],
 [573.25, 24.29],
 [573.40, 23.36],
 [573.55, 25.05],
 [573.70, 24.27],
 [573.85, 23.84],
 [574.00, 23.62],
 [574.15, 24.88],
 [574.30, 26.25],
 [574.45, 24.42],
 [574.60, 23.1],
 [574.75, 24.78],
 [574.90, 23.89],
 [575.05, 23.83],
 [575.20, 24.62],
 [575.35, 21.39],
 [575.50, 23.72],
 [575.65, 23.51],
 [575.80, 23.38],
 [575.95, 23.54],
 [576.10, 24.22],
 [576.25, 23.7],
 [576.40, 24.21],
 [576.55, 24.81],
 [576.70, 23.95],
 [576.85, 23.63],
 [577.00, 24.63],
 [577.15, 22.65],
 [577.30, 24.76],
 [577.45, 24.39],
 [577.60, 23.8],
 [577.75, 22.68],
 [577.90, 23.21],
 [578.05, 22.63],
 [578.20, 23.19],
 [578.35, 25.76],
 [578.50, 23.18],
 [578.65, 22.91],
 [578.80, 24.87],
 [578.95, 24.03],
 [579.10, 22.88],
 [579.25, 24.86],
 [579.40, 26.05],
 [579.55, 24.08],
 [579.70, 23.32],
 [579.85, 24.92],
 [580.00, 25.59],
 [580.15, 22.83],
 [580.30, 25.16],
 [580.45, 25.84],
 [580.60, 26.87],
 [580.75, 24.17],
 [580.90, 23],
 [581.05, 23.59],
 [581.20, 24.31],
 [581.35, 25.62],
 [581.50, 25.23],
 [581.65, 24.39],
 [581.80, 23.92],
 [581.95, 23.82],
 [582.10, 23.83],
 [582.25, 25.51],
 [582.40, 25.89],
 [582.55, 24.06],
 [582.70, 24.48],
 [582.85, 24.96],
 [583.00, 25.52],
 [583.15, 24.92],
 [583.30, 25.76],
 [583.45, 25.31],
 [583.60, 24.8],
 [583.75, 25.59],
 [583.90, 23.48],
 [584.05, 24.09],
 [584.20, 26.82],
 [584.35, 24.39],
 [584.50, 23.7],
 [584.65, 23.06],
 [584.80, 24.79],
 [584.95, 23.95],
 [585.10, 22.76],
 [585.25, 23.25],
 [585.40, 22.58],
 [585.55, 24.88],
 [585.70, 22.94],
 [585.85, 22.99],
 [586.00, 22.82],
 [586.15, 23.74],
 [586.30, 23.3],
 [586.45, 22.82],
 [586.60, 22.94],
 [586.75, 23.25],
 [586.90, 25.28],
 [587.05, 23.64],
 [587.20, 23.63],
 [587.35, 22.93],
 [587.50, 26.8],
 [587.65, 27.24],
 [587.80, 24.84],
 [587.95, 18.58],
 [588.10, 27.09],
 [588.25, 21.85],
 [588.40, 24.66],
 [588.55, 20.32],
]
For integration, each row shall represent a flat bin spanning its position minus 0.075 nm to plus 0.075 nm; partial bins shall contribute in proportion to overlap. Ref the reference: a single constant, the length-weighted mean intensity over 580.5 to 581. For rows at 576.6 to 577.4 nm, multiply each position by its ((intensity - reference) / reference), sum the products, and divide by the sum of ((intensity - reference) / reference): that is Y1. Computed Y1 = 576.97 nm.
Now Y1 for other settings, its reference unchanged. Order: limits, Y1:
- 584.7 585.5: 585.23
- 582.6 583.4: 583.17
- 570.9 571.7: 571.19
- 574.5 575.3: 574.80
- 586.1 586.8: 586.48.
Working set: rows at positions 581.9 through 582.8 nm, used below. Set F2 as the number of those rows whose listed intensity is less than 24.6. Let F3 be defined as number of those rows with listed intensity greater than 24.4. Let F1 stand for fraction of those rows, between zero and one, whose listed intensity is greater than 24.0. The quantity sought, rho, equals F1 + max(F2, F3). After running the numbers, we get 4.67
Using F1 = 0.67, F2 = 4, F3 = 3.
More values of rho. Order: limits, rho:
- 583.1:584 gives 5.83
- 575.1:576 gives 5.17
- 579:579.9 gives 3.67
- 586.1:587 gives 5.17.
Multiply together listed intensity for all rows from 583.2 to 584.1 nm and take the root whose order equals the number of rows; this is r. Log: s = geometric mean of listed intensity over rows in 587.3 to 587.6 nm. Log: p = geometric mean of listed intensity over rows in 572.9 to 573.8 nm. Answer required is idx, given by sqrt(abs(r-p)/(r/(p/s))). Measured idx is 0.12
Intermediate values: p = 24.4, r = 24.8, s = 24.8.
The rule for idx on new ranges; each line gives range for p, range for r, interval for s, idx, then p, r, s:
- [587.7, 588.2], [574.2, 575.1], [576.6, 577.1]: 0.21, 23.2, 24.4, 24.1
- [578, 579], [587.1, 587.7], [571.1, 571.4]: 0.23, 23.8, 25.1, 23.4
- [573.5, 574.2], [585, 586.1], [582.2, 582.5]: 0.22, 24.3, 23.2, 25.7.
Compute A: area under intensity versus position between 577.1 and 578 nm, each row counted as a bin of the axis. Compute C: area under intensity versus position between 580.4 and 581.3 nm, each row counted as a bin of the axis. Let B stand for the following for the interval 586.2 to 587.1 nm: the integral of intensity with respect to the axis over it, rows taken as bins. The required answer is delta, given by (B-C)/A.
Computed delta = -0.046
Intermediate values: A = 21.2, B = 21.2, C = 22.2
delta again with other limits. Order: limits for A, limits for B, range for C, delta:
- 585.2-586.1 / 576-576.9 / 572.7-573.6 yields -0.011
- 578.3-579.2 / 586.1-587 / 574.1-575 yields -0.041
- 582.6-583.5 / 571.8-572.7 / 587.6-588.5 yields 0.037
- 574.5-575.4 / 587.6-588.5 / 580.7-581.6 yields -0.020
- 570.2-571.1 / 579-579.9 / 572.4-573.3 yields -0.017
